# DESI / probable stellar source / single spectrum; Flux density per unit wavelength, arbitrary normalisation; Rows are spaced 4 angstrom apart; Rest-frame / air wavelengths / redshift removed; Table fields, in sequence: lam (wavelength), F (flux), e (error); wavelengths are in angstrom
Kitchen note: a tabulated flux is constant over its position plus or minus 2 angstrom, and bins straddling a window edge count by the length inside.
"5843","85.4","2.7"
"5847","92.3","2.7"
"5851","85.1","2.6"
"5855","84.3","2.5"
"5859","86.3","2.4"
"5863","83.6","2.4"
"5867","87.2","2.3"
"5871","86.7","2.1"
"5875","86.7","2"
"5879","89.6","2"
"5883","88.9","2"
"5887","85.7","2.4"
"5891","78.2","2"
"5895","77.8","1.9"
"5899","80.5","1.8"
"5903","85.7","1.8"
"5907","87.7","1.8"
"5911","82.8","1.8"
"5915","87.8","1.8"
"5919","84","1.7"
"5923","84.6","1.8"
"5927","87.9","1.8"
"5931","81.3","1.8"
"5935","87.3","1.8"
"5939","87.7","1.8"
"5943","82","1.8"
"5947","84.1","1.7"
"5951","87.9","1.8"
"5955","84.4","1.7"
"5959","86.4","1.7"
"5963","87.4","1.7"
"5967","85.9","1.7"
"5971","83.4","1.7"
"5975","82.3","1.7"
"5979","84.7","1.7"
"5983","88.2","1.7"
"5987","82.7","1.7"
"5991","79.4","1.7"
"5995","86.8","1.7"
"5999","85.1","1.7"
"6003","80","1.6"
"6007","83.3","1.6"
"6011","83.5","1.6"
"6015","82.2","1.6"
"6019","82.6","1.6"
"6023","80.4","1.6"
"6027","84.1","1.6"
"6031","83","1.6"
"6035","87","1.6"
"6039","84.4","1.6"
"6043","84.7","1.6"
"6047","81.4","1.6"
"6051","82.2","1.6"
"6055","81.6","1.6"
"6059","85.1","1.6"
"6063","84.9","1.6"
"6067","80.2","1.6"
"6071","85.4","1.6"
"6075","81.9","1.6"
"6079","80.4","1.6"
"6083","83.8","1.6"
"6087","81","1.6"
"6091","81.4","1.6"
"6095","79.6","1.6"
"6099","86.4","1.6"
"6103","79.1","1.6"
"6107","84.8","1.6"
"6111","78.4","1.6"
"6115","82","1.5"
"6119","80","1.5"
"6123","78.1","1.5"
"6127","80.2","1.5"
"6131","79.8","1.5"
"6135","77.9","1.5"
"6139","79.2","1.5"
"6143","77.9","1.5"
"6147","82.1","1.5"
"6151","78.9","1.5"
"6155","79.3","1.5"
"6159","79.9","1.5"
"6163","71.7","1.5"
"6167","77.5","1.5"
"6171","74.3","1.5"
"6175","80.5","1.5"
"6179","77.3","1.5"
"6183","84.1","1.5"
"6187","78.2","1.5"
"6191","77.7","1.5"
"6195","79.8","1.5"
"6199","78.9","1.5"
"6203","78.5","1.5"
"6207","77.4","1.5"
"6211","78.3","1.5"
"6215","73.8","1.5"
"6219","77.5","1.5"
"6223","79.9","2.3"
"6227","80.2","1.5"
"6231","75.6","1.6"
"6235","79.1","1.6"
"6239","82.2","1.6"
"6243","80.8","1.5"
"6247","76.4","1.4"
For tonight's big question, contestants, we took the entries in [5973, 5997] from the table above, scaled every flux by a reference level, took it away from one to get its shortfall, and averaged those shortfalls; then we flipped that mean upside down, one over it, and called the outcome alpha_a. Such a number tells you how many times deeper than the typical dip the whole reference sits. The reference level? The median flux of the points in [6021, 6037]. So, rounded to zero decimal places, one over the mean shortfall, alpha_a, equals -179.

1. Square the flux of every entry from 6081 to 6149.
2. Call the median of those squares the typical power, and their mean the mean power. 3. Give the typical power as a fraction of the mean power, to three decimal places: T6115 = 0.982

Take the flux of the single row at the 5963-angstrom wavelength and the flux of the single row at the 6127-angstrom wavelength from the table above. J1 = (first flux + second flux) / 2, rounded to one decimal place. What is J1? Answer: 83.8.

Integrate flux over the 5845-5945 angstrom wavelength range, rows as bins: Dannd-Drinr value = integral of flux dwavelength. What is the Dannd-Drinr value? 8527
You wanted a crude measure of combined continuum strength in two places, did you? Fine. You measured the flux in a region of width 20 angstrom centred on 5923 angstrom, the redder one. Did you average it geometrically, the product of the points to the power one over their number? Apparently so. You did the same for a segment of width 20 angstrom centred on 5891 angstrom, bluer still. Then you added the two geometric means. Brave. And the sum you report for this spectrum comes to 167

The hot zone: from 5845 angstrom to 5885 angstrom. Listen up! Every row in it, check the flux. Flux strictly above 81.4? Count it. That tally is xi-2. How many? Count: 10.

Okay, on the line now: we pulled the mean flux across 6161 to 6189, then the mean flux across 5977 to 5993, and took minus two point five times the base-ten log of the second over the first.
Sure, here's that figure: -0.082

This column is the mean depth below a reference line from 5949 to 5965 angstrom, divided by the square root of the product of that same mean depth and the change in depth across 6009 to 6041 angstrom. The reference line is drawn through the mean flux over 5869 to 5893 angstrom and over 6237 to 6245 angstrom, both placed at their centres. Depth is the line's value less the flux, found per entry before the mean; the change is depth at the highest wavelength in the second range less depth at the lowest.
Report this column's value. -1.1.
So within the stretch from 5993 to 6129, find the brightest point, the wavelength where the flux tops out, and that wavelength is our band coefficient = 6035 angstrom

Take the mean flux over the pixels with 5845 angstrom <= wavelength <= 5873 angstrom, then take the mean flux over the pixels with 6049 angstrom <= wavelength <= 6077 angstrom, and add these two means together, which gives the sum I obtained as 169.5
